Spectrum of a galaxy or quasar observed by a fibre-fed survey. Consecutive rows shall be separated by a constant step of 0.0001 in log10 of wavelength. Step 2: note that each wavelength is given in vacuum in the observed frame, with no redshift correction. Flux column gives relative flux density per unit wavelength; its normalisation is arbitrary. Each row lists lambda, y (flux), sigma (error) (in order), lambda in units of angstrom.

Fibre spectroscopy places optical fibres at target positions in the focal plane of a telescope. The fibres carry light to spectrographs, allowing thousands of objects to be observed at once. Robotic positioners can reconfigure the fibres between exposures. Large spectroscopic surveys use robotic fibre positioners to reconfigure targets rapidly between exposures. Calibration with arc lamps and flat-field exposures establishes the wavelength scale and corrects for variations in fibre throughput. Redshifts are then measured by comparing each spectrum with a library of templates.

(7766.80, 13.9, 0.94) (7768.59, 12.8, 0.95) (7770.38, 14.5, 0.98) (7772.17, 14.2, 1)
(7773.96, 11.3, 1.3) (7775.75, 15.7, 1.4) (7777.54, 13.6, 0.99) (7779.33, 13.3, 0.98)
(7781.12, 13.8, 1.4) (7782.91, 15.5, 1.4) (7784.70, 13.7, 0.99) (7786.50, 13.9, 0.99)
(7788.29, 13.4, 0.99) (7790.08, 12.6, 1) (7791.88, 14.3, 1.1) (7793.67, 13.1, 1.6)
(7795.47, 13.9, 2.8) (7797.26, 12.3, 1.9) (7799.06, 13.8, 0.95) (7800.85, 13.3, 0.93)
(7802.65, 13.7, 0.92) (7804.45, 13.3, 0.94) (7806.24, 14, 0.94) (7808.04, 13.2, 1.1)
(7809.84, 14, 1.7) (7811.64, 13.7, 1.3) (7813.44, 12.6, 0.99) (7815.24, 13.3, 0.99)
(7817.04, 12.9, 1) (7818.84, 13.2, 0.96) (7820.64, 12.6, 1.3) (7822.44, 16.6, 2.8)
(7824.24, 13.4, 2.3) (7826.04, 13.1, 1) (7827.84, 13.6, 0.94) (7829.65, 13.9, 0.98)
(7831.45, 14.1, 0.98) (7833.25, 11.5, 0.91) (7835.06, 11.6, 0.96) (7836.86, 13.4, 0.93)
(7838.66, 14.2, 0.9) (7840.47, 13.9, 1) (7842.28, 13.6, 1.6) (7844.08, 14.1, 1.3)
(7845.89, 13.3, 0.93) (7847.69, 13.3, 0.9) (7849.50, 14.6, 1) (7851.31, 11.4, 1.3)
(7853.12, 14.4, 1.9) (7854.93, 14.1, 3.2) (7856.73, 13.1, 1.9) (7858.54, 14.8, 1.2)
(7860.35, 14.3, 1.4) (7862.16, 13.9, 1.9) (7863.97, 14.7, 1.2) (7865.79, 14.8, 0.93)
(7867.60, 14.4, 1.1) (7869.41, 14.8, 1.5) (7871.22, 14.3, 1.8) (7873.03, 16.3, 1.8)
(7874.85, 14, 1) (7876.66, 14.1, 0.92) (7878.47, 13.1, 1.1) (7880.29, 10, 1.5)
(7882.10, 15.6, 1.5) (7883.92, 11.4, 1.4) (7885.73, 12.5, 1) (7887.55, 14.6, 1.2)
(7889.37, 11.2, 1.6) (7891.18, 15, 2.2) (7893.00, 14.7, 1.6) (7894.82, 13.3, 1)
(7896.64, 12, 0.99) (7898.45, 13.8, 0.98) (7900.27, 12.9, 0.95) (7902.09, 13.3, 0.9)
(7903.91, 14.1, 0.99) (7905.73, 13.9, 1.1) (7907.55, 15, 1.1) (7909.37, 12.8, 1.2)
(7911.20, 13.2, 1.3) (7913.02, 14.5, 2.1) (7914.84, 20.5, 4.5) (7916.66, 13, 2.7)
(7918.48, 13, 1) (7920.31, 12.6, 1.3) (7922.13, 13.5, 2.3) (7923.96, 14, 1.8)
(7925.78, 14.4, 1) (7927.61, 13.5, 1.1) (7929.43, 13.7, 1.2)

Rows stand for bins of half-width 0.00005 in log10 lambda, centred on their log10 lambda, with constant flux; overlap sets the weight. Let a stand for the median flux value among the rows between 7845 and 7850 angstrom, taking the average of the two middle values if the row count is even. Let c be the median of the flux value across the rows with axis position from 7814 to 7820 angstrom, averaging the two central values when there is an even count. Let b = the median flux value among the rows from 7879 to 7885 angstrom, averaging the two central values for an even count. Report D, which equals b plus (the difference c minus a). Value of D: 11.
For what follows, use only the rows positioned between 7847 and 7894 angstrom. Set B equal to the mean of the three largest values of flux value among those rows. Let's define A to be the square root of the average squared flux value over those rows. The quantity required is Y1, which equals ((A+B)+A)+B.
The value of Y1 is 59.1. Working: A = 13.90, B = 15.63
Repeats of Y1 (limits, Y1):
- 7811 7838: 56.4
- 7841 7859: 56.6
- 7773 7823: 59.1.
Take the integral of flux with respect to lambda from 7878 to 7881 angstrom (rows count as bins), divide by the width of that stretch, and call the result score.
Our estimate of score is 11.4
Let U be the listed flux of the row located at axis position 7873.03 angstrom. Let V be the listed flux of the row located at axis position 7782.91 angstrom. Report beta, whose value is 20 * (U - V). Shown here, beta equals 16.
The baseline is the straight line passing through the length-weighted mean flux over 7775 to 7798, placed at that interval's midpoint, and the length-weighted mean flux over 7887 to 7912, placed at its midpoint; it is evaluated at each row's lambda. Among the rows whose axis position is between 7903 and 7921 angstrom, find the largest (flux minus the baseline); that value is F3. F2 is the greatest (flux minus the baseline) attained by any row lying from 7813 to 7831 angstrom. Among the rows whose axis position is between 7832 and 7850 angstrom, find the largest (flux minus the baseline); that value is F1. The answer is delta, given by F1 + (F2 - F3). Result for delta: -3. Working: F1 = 0.95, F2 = 2.9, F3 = 7.0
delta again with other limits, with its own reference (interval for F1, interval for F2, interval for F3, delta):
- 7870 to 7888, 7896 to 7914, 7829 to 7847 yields 4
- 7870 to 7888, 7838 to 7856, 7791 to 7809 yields 3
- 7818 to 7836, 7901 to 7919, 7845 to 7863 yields 9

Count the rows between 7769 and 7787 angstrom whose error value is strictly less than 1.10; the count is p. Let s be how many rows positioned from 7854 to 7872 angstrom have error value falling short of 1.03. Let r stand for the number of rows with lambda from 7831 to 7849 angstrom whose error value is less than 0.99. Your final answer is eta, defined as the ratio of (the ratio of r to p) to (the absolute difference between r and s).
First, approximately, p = 6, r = 7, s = 1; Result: 0.19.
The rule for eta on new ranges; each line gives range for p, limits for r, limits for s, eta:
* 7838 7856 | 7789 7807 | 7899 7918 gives 0.50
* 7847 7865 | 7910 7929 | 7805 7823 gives 0.00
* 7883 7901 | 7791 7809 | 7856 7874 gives 0.25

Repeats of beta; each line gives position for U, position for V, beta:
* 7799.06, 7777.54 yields 4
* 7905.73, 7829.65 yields 0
